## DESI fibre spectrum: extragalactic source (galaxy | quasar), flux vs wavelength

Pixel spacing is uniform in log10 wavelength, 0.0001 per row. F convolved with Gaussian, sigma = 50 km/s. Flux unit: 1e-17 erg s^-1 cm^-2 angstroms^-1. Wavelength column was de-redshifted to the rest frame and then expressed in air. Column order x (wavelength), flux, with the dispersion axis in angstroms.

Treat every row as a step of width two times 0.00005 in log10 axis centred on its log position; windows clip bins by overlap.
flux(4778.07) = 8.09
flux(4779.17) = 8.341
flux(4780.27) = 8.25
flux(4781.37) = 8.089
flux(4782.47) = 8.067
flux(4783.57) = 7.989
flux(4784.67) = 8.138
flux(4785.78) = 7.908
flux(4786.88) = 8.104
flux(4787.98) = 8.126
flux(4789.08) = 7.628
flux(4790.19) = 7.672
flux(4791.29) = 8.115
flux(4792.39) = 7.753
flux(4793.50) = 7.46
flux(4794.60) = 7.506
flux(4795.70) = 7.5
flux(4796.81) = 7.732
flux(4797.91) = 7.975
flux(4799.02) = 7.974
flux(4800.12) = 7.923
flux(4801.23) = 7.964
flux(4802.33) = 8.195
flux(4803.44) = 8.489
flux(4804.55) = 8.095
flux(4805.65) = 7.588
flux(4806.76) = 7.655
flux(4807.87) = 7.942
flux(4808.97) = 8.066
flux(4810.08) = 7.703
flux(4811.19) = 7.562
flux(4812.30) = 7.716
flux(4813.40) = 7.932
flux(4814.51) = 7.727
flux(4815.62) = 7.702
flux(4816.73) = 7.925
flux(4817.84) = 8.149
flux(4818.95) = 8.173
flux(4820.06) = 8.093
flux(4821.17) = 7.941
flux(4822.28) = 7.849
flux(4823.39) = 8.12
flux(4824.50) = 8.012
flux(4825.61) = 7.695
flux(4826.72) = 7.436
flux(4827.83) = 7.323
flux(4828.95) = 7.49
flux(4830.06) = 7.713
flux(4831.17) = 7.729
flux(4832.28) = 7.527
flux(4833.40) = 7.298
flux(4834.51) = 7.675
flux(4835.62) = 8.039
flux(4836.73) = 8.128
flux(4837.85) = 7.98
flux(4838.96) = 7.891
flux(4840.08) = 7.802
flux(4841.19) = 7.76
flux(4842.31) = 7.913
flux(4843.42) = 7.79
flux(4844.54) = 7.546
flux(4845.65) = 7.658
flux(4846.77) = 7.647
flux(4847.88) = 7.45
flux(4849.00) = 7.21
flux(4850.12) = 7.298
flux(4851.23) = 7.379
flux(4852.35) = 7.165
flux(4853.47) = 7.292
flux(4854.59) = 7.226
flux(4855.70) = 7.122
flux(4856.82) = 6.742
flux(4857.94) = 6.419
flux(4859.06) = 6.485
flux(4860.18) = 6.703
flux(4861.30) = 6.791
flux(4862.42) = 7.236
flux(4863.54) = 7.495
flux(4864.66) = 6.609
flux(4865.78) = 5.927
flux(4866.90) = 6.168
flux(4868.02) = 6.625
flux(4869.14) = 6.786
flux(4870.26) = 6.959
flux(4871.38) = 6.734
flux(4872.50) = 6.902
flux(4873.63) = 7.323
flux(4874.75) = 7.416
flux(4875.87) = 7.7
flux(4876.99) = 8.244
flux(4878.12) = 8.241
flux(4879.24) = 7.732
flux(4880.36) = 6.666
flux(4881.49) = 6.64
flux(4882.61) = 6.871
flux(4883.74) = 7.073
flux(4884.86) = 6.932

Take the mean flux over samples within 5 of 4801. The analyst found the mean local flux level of 7.99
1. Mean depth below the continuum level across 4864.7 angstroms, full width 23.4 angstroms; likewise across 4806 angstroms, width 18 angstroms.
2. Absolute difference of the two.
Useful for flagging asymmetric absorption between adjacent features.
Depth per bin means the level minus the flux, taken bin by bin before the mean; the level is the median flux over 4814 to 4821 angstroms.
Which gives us 1.0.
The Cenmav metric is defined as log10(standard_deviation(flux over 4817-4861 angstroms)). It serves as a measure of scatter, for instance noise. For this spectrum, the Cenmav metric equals -0.35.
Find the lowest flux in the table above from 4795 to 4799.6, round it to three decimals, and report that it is 7.500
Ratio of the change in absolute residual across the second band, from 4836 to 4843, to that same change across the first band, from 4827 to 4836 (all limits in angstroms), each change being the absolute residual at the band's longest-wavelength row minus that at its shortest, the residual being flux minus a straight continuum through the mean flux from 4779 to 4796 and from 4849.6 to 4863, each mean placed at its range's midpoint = -0.19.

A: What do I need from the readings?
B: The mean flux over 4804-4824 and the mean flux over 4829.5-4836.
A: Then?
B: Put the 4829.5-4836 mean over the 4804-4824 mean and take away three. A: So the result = -2.03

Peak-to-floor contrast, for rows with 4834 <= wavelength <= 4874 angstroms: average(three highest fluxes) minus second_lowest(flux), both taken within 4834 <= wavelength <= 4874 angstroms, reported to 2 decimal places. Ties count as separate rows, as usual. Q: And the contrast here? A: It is 1.88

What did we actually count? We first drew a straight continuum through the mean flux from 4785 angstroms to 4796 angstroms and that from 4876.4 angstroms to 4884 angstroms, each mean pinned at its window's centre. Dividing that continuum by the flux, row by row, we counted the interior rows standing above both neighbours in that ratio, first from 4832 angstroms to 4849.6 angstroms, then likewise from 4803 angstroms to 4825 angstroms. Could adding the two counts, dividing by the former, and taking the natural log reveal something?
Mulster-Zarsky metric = 0.85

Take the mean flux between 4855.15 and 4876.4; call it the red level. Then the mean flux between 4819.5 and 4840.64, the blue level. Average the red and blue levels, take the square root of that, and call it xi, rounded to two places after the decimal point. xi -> 2.70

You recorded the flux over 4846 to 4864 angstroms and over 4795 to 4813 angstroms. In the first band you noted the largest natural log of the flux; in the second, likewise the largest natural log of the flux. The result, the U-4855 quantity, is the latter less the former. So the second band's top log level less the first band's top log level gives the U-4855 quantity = 0.10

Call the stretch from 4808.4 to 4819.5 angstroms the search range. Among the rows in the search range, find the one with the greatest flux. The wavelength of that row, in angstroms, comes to 4818.95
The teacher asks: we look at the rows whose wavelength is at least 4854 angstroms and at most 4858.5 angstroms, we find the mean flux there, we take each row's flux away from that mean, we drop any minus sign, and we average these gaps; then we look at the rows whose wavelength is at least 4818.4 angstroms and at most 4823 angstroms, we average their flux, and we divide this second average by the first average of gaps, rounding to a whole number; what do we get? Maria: 27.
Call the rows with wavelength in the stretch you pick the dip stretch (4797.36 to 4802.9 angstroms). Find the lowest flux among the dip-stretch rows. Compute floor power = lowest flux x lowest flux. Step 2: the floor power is 62.8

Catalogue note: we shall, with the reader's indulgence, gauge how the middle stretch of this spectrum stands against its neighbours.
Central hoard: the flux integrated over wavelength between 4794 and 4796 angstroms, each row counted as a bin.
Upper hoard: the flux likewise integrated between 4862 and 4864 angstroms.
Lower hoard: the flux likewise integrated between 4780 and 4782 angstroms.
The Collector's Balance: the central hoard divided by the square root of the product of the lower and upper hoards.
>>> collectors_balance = 1.0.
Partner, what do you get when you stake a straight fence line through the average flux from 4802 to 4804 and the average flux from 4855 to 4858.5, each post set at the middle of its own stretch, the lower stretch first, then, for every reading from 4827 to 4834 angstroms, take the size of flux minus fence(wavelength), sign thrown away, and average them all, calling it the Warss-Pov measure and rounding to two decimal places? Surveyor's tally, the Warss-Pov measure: 0.16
